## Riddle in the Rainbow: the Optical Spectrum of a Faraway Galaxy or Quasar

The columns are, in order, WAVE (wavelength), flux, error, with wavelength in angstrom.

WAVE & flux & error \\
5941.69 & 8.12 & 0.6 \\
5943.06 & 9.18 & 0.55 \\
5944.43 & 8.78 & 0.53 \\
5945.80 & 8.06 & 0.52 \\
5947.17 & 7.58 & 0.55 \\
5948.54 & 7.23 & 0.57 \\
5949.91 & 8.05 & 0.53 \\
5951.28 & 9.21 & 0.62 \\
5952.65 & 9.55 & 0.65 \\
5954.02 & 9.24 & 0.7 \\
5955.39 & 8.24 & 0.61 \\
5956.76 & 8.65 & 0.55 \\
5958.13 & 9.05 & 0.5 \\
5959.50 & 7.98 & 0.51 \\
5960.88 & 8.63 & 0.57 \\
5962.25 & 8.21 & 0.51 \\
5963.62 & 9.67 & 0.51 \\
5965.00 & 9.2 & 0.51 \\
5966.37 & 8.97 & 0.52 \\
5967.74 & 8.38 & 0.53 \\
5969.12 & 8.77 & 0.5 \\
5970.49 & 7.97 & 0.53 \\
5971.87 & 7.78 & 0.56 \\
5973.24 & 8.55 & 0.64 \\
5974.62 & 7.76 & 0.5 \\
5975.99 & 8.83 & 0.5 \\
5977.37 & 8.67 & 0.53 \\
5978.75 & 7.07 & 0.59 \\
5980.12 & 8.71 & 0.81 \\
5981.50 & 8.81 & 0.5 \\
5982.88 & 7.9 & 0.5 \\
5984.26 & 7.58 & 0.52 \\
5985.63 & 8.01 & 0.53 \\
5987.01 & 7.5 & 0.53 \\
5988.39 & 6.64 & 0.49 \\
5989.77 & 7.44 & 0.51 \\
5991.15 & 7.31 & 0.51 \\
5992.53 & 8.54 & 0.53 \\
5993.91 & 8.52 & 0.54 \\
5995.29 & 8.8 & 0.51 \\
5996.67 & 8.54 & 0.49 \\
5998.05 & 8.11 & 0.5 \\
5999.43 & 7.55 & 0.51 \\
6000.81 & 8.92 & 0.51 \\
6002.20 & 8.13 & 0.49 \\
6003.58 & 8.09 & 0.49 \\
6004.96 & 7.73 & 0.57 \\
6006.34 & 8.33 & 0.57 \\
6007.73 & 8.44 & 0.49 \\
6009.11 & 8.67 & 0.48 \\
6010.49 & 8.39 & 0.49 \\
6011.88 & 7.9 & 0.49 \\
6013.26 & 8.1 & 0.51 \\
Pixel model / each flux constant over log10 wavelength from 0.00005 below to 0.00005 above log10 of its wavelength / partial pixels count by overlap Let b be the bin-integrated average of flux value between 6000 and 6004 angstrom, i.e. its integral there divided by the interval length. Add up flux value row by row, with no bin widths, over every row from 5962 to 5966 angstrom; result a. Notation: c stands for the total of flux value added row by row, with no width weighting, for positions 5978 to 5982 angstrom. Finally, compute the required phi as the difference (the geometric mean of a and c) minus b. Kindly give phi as 17.4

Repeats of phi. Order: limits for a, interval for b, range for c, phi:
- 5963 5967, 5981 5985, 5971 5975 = 17.8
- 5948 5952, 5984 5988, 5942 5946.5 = 17.6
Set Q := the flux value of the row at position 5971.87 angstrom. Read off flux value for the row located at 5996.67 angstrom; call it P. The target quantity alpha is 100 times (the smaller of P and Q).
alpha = 778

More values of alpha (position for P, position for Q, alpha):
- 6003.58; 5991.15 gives 731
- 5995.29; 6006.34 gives 833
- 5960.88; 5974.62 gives 776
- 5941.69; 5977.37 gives 812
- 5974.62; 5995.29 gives 776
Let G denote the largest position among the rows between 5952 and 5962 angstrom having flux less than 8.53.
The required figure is 5959.50 angstrom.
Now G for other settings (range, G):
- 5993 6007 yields 6006.34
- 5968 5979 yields 5978.75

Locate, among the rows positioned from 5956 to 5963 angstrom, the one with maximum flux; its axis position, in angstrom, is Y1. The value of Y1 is 5958.13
